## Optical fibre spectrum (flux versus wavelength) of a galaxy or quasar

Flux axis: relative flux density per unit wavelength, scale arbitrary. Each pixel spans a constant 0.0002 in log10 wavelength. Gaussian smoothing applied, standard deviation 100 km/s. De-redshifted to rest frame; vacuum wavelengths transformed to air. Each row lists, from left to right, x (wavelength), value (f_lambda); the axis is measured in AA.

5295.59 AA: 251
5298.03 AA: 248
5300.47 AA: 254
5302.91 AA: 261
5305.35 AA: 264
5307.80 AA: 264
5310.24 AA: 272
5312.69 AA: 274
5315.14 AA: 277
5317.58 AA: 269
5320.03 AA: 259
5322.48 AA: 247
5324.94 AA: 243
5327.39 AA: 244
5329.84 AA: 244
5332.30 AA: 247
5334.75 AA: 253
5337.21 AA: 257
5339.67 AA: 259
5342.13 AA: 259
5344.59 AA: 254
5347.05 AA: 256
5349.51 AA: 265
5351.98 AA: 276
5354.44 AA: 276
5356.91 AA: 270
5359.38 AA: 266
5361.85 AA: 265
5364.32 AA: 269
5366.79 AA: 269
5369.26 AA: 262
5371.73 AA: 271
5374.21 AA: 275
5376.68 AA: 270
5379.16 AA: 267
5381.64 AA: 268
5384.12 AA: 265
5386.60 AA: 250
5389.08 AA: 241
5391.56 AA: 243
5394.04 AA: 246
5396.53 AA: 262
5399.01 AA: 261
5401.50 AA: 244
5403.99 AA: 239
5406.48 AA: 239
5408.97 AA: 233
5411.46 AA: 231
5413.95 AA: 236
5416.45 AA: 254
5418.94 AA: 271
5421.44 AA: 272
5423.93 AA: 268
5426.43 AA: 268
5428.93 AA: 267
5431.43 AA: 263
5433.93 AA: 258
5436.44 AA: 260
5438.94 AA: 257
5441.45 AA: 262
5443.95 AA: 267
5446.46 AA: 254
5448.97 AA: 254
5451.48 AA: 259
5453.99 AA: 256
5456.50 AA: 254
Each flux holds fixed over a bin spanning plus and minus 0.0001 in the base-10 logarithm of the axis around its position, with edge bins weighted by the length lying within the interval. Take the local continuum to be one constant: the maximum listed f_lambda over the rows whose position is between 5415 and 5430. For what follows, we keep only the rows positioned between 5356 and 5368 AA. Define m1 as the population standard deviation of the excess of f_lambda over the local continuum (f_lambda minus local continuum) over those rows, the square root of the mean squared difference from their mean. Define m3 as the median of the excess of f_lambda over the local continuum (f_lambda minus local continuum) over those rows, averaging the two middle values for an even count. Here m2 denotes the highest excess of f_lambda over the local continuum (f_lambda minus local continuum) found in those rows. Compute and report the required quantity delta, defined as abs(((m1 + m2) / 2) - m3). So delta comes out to 3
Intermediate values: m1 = 2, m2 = -2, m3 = -3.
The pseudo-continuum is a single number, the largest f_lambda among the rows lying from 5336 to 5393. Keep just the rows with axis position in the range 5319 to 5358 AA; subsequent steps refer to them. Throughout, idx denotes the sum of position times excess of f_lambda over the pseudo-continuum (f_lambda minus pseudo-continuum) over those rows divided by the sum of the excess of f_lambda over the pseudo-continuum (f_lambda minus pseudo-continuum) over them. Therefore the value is 5333.5 AA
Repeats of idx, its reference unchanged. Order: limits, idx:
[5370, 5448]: 5409.0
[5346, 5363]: 5353.5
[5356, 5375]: 5364.5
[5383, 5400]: 5391.3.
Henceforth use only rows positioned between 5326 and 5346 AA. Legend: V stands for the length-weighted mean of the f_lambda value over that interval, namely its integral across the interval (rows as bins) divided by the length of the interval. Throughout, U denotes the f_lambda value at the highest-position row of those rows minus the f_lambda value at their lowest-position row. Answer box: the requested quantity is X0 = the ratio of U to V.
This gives 0.040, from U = 10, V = 252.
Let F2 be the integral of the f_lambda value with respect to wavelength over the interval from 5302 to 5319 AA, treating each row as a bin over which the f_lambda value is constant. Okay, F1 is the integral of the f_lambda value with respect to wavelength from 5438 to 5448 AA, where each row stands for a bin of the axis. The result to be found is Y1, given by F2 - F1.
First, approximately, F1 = 2599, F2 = 4569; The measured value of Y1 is 1971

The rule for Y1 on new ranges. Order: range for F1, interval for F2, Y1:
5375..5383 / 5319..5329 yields 330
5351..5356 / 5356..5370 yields 2358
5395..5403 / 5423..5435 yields 1141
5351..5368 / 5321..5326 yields -3364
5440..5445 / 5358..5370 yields 1876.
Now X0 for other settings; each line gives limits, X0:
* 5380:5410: -0.140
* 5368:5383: 0.022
